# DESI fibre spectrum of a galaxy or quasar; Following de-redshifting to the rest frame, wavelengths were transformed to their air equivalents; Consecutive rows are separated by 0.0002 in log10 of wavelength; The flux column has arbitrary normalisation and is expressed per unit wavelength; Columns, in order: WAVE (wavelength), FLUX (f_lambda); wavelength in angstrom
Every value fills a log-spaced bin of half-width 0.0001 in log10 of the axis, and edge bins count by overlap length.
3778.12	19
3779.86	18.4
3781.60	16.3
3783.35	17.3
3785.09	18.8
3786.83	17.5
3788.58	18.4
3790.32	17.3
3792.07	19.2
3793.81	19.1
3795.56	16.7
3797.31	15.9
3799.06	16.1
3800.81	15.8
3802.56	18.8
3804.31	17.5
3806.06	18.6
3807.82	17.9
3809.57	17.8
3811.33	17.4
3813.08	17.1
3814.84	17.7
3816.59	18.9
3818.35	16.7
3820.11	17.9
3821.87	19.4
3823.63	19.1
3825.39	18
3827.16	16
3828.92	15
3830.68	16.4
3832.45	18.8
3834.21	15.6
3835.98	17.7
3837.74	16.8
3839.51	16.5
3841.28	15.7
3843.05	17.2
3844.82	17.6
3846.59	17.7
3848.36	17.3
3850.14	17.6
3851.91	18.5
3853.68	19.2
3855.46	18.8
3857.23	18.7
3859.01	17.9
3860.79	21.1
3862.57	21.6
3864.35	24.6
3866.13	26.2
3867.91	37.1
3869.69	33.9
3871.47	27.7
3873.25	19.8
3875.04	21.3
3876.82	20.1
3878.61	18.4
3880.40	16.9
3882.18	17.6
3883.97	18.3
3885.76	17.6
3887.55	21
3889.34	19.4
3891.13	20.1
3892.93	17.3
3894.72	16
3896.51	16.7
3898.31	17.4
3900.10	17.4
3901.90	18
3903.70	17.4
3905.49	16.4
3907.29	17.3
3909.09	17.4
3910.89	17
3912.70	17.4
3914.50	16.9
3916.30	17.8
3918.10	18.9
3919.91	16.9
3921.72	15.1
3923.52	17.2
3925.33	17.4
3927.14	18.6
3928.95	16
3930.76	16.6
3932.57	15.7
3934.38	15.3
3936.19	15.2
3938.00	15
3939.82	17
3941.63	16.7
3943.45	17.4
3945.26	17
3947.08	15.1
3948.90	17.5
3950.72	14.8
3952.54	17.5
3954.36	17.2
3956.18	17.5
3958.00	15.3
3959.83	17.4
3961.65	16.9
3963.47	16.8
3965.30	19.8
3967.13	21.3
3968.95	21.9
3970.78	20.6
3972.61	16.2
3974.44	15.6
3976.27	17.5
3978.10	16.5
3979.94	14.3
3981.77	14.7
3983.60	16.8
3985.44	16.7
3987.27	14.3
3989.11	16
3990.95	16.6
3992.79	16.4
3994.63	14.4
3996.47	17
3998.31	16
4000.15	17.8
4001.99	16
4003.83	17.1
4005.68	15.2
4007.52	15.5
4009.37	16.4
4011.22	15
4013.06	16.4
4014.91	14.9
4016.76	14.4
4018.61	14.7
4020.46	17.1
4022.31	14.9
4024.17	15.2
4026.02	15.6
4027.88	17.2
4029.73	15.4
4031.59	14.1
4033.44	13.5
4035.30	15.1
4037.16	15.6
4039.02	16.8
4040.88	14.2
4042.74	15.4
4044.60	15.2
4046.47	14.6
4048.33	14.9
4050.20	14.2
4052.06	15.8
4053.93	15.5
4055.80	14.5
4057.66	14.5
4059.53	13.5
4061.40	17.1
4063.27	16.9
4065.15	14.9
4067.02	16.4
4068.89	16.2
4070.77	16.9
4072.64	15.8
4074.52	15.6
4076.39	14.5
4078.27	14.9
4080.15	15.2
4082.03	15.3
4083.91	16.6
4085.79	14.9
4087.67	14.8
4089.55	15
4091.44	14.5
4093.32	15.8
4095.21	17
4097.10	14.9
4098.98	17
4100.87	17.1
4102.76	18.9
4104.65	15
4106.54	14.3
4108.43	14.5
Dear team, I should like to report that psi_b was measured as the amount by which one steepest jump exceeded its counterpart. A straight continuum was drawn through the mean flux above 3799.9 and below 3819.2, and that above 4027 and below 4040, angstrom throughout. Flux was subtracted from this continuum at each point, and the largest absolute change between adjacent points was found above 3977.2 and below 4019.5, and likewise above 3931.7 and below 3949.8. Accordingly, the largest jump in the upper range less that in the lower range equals 0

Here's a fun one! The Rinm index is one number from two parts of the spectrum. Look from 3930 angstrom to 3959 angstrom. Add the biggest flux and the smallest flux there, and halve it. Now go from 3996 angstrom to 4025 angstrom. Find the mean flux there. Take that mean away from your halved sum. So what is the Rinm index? 0.3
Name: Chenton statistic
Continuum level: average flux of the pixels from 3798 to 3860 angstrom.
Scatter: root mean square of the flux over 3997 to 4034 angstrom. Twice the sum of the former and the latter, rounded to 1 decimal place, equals 66.4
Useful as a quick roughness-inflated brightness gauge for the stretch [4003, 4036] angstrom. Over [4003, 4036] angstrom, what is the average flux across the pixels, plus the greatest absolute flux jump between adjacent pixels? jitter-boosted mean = 17.8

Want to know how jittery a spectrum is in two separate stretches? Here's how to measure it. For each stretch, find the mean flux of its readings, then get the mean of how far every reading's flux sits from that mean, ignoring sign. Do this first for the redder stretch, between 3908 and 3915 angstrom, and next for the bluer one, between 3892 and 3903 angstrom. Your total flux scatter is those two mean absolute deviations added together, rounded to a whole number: 1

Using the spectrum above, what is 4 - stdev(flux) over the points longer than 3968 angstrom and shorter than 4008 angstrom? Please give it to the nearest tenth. 2.2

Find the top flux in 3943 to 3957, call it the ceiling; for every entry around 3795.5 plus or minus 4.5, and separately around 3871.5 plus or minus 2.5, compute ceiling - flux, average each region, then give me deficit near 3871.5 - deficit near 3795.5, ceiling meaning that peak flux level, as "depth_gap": -10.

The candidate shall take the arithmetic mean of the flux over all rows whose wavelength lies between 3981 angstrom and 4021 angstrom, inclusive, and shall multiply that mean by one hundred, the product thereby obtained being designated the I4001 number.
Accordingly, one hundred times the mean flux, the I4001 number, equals 1588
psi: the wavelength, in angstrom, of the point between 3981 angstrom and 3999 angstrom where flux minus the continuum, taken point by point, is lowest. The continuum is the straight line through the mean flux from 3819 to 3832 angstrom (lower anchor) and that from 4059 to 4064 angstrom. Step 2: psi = 3987.27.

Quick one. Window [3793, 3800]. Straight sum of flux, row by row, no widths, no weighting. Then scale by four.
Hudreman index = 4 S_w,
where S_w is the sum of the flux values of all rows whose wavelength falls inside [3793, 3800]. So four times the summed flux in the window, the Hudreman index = 271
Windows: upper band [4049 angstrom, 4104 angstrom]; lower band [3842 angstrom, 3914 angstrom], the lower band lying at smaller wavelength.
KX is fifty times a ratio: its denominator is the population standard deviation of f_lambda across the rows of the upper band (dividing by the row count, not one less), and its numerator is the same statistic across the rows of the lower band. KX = 190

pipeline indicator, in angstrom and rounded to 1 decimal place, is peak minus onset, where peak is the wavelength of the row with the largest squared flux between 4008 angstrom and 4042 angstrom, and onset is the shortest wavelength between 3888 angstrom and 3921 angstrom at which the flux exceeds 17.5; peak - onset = 138.5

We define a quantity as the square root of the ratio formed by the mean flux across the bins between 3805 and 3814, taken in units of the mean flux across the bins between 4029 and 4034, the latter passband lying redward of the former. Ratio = 1.11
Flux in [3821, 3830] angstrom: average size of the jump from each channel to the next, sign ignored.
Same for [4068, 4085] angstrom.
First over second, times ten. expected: 17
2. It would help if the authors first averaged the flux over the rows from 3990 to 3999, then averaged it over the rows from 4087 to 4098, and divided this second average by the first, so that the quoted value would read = 0.95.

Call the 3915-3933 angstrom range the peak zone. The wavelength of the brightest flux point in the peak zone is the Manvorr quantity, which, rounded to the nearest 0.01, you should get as 3918.10 angstrom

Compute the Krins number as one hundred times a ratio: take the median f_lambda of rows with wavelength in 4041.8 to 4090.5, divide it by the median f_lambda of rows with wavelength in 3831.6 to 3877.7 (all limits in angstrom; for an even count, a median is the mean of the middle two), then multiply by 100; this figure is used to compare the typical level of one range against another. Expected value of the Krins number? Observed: 81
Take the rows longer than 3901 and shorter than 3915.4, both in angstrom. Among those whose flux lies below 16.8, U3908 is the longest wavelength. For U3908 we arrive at 3905.49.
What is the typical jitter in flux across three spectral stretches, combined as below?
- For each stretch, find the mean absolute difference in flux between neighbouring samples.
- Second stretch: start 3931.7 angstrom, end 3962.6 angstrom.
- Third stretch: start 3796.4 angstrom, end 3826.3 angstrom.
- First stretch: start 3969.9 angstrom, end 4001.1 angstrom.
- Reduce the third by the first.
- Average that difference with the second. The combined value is 0.3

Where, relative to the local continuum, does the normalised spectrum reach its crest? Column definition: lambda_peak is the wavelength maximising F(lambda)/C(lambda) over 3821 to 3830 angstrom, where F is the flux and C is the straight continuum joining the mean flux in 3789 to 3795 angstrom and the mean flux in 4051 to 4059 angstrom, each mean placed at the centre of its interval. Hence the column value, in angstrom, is 3821.87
